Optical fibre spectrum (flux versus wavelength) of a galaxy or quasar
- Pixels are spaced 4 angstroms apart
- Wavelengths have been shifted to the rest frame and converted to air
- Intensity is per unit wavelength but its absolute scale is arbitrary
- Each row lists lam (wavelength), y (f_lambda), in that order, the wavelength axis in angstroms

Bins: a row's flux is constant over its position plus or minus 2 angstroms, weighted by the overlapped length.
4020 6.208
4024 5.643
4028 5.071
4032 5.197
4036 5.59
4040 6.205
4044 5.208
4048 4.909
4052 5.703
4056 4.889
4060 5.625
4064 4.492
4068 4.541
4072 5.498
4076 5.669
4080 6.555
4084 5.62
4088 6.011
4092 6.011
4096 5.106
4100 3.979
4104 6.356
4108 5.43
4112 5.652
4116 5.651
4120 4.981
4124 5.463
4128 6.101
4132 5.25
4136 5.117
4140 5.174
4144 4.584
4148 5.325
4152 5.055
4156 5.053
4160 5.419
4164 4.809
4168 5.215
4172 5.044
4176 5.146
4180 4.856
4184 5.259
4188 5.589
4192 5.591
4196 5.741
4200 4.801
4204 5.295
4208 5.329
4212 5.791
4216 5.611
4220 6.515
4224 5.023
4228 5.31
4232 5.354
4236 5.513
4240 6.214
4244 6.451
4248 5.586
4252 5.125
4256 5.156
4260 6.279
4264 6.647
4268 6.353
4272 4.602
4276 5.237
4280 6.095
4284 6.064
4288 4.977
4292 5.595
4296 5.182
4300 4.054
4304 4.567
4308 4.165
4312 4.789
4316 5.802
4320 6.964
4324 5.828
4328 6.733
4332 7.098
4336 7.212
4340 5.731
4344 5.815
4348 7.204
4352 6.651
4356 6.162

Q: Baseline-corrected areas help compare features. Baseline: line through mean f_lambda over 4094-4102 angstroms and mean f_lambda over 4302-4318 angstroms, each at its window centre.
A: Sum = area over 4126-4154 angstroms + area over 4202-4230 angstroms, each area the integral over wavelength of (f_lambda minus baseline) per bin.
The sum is 41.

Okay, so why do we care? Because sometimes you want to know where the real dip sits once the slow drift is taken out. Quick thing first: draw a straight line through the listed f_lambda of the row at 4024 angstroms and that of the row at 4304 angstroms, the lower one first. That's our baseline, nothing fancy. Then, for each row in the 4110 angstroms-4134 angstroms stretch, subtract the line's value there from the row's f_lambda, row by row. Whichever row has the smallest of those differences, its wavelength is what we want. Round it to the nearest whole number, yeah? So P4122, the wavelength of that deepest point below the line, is 4120 angstroms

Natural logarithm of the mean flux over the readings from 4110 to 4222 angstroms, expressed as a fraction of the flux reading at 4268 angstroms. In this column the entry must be -0.17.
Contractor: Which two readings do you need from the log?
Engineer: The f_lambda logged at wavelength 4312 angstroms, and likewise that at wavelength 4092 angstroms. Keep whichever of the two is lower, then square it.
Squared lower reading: 22.9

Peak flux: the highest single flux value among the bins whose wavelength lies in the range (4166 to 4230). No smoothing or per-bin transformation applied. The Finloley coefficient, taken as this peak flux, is 6.515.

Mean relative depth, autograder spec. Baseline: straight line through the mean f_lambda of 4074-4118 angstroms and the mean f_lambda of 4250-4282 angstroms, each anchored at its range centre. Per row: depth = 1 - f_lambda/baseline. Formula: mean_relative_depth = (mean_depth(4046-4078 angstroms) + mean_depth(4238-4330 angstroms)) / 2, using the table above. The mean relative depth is 0.051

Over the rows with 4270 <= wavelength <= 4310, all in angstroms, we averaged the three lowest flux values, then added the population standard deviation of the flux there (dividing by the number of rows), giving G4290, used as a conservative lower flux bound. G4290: 4.9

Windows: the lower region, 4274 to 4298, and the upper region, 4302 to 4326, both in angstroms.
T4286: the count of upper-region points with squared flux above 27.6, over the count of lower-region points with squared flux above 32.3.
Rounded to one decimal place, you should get 1.5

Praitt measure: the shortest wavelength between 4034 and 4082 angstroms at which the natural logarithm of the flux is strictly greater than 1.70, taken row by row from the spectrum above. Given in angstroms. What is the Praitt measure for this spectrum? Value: 4036 angstroms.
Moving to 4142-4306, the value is 4188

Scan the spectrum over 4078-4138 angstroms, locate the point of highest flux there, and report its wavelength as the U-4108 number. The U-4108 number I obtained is 4080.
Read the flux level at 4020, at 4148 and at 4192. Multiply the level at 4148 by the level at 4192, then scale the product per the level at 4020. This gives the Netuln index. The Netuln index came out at 4.80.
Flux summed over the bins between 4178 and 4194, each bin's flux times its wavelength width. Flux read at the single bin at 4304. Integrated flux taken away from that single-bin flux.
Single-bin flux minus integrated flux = -81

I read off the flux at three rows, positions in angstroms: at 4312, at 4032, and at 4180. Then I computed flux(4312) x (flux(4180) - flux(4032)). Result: -2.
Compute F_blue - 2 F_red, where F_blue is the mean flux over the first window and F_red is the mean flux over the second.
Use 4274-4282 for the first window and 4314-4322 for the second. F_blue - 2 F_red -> -7.1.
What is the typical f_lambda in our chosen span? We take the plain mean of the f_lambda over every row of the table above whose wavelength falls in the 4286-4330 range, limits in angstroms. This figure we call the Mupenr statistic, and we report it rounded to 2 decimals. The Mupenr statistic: 5.33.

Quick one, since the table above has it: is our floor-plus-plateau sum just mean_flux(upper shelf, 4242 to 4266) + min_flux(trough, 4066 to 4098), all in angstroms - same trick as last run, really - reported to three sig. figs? 10.4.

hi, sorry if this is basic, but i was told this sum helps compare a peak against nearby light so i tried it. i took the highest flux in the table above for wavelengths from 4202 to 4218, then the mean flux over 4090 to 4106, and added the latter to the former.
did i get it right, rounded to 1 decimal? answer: 11.2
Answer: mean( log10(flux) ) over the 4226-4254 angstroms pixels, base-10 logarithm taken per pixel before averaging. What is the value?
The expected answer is 0.751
